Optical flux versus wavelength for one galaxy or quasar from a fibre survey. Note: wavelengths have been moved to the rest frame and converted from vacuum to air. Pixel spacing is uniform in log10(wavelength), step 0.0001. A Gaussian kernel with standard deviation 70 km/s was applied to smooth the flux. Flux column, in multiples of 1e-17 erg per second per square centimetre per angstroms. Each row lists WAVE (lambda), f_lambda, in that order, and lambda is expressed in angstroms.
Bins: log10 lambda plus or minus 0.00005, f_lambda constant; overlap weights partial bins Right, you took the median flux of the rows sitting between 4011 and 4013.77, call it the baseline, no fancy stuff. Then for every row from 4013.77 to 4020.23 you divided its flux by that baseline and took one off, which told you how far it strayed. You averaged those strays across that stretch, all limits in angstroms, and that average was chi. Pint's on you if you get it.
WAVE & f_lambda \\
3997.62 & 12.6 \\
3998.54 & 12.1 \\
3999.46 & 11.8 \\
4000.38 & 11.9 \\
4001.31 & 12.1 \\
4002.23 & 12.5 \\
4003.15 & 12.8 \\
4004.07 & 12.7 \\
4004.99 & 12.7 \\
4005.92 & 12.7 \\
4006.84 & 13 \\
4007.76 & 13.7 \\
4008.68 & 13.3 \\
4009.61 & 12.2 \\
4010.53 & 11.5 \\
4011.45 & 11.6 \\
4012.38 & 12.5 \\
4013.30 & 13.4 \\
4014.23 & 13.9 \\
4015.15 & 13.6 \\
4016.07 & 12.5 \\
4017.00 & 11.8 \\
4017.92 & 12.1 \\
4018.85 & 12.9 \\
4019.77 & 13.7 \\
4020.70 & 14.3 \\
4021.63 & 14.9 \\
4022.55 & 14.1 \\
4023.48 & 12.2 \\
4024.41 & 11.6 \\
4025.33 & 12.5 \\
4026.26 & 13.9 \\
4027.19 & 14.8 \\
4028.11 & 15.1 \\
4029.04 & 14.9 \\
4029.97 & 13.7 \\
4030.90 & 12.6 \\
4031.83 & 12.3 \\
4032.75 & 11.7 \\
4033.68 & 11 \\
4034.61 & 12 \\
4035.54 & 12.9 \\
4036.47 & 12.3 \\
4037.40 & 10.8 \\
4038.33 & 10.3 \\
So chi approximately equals 0.034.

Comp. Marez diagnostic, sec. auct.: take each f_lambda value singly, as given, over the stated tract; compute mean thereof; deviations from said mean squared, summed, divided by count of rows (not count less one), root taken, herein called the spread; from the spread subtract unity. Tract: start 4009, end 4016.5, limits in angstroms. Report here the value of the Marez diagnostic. -0.16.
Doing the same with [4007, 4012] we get -0.11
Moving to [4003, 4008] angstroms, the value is -0.64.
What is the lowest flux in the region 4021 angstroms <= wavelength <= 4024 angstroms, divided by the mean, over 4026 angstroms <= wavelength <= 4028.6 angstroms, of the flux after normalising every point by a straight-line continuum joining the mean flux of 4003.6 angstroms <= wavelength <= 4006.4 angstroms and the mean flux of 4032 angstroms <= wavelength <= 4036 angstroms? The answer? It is 10.1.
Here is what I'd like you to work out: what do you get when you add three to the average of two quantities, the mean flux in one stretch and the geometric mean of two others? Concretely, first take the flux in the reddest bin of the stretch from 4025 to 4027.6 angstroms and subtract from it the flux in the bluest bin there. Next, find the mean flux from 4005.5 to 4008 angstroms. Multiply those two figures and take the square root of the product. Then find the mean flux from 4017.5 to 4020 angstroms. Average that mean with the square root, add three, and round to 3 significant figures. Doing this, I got 12.2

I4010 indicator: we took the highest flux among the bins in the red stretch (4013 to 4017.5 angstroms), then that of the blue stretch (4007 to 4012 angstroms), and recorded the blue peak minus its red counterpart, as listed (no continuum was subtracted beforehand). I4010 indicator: -0.2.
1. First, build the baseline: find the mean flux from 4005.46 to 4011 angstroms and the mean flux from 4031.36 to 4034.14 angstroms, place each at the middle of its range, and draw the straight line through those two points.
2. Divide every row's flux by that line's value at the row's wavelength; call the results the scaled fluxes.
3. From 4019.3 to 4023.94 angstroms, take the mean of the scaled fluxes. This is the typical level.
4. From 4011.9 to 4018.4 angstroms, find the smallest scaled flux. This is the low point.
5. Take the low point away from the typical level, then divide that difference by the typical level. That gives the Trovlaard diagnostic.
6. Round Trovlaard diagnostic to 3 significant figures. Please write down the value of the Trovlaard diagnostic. 0.161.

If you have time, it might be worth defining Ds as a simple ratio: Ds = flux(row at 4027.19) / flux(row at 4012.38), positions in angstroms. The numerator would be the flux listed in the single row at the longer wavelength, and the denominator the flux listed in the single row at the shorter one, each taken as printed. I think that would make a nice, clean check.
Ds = 1.18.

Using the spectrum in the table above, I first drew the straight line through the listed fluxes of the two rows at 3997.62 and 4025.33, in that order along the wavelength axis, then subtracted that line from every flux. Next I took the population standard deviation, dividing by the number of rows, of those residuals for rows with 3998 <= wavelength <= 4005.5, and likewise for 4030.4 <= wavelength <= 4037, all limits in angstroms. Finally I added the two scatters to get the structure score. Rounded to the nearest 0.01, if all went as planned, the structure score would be 0.96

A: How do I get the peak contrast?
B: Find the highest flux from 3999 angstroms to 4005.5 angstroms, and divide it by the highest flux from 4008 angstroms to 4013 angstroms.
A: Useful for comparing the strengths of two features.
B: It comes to 0.96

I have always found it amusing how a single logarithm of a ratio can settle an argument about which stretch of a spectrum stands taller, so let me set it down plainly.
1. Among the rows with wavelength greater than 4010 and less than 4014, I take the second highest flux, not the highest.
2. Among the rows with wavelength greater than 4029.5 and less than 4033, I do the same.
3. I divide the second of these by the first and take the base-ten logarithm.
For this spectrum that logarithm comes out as 0.00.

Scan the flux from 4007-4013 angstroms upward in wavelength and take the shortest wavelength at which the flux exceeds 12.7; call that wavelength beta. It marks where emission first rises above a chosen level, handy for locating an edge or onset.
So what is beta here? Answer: 4007.76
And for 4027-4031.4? 4027.19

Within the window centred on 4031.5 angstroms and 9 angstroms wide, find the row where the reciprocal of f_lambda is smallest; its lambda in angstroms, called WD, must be 4028.11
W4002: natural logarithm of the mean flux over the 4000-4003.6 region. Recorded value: 2.51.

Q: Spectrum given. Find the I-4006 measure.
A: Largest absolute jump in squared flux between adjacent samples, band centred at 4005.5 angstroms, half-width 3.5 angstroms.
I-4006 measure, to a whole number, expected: 19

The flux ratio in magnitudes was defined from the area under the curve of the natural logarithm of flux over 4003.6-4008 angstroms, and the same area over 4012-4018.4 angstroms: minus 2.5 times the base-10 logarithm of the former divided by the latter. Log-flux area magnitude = 0.4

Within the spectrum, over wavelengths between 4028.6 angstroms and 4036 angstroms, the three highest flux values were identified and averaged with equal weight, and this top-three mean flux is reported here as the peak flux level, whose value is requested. 13.8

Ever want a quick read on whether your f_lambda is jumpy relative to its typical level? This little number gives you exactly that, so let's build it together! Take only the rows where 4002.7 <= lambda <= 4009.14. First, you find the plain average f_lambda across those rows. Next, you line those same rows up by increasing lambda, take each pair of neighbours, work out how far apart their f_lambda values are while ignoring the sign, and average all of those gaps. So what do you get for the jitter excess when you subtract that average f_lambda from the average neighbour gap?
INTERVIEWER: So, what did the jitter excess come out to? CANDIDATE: -12.7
